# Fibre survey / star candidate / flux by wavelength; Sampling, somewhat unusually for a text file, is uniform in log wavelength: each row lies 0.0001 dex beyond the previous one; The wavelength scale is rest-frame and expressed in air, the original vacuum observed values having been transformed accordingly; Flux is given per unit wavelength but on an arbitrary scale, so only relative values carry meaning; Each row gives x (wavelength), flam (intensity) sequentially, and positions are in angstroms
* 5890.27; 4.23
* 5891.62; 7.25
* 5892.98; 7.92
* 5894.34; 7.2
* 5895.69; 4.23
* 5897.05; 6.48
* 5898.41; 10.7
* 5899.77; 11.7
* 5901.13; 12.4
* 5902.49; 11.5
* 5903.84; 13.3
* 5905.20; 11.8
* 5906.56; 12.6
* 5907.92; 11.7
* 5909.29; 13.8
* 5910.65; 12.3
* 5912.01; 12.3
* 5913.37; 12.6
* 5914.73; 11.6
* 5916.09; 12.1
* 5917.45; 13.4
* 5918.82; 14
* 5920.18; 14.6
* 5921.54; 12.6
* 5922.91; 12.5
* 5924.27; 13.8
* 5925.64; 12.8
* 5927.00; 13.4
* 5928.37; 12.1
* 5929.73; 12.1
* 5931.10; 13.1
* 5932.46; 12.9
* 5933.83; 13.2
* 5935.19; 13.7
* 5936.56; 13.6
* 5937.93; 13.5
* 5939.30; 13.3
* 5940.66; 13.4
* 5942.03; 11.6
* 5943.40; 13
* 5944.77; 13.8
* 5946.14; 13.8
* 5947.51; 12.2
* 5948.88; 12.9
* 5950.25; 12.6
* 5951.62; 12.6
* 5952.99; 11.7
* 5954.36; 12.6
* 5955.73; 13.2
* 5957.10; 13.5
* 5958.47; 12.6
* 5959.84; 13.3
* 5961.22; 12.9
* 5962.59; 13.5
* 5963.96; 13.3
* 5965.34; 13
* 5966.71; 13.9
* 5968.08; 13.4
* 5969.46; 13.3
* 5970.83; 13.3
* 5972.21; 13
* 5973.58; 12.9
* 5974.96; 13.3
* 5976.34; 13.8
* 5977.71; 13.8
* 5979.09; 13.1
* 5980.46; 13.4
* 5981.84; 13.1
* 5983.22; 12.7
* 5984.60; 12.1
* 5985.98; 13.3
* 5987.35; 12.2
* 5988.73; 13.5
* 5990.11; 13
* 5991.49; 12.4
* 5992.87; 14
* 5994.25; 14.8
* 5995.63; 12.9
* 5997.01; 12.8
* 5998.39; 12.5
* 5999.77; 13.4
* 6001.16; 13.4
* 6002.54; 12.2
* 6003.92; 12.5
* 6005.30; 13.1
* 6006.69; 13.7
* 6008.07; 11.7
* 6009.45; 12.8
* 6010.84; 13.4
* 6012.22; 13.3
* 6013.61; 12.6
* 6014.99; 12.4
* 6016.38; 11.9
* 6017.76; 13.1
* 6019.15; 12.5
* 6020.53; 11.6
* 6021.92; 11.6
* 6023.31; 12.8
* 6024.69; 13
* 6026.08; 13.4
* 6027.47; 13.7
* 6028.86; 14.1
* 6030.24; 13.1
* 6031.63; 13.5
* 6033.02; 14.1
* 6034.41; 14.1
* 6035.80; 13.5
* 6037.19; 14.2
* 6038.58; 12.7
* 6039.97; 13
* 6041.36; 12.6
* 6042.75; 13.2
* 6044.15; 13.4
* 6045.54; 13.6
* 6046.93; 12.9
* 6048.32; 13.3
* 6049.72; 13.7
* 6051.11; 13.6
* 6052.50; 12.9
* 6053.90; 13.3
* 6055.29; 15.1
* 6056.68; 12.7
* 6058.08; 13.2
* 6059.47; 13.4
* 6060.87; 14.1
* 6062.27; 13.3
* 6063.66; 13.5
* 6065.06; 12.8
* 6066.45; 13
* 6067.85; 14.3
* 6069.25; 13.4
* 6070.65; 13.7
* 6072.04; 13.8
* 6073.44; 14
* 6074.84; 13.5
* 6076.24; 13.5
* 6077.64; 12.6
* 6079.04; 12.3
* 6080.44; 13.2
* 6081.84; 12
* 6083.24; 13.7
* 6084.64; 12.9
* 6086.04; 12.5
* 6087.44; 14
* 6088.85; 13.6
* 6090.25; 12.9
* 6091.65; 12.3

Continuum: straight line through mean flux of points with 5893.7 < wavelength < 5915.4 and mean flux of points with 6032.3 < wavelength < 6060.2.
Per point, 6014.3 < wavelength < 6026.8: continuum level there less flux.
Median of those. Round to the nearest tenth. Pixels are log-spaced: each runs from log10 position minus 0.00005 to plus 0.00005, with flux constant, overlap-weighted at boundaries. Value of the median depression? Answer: 0.5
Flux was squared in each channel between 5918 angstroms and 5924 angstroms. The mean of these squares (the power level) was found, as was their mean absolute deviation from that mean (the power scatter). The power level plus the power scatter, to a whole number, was 205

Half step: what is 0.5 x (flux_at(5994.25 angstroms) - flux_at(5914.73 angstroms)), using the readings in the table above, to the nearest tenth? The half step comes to 1.6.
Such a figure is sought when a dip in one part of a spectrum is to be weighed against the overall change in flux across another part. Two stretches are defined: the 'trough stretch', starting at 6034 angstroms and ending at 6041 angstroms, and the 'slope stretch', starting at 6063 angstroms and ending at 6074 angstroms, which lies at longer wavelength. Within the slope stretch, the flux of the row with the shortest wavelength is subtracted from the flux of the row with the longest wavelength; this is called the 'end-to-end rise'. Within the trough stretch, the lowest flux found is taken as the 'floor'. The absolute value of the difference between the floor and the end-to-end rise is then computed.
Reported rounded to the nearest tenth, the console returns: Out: 12.2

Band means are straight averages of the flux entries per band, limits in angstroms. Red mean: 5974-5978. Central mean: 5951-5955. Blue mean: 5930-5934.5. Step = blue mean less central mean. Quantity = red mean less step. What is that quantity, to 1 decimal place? 12.9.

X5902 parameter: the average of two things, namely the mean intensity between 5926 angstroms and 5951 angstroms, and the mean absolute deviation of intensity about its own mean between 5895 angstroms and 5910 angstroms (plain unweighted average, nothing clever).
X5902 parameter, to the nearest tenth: 7.5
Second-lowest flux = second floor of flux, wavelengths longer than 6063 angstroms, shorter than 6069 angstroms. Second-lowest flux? 13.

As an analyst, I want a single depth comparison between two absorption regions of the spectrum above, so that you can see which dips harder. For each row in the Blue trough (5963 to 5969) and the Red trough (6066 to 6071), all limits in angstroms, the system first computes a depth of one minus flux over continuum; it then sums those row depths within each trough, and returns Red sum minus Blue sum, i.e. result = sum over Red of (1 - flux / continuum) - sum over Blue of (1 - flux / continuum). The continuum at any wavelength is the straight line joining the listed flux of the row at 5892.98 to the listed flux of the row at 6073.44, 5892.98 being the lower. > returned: 1.2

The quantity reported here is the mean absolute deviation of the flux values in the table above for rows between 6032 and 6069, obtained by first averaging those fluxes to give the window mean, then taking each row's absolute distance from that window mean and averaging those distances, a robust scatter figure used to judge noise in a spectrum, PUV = 0.46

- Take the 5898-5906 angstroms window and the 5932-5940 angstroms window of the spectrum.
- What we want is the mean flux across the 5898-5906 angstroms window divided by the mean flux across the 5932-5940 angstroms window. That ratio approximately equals 0.89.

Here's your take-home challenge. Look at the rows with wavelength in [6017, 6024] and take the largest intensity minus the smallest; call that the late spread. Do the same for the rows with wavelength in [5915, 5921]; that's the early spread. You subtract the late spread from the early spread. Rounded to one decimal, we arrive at 1.0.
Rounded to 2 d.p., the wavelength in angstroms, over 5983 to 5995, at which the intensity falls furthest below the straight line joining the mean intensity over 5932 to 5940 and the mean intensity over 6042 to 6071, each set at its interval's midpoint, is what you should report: 5984.60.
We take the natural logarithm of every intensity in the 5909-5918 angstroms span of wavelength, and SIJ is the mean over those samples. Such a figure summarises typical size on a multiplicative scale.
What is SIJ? 2.53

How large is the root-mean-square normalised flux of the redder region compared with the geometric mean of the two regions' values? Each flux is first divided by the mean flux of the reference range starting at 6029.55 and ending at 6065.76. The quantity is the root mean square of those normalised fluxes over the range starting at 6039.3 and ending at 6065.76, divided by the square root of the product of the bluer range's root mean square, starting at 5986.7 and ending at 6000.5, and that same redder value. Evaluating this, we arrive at 1.007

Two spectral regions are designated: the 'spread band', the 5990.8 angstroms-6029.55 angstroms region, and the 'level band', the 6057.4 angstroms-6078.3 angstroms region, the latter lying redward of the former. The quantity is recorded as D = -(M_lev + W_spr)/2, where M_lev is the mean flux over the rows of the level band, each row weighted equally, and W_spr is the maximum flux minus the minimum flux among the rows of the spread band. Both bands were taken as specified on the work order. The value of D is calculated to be -8.34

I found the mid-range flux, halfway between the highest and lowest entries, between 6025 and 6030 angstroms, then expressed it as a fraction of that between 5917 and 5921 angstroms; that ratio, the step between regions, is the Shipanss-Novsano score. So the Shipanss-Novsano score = 0.98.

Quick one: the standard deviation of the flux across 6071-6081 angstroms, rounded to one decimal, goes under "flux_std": 0.6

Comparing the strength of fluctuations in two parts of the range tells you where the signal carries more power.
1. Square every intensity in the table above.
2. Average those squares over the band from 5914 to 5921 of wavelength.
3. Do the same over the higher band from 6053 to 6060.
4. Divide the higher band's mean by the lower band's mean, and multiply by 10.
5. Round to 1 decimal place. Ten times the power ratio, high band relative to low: 10.6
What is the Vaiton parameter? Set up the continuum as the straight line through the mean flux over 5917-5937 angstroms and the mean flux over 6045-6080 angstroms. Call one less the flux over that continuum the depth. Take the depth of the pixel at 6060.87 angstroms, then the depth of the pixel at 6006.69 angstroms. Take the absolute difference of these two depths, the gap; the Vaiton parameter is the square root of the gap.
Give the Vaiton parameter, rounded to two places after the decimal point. 0.15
